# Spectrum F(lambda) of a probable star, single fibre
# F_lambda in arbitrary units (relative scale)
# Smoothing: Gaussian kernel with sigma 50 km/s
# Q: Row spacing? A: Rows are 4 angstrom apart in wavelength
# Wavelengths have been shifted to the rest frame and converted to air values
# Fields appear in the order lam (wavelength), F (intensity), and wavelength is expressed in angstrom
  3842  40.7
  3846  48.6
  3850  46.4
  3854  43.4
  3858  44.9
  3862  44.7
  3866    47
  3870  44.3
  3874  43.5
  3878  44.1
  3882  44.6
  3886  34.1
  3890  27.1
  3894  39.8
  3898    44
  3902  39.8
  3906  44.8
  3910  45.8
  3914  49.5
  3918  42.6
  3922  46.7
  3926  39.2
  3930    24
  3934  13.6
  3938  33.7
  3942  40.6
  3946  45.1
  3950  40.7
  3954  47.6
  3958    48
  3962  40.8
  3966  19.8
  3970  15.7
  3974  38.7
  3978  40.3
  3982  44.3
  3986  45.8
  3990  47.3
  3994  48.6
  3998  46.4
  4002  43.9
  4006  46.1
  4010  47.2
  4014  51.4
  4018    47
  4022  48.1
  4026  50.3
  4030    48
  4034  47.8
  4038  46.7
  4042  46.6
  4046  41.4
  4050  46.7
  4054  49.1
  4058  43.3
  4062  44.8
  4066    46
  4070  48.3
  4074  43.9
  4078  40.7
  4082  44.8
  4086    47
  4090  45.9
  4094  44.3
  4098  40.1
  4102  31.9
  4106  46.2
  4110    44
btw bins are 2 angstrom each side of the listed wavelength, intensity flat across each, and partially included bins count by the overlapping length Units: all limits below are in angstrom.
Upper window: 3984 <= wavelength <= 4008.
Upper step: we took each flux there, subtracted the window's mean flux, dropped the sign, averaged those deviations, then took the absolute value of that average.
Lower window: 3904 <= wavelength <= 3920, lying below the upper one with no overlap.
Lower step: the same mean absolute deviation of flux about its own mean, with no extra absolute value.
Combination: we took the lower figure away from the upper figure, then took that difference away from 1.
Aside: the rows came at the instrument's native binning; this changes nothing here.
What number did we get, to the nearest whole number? 2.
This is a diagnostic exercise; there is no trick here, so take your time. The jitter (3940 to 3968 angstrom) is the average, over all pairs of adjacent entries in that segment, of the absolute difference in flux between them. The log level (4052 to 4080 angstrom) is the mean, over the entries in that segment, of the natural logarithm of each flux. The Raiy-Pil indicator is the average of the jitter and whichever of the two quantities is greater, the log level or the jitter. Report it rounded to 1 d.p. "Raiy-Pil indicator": 7.4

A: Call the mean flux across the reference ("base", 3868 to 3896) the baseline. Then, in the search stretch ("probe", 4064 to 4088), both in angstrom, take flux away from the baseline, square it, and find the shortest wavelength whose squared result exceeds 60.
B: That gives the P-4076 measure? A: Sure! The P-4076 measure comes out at 4070 angstrom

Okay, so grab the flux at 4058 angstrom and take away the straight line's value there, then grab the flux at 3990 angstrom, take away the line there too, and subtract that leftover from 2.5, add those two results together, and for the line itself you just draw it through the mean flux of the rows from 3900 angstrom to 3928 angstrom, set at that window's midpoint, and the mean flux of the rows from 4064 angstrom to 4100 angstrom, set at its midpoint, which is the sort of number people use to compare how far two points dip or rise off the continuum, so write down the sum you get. -2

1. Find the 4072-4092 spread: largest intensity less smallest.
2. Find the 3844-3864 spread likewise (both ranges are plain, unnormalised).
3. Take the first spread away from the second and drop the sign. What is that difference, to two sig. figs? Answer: 1.1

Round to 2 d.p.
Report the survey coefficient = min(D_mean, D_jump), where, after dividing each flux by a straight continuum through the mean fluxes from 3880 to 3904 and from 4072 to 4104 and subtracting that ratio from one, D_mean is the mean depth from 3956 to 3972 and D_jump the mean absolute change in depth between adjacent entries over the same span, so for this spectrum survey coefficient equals 0.22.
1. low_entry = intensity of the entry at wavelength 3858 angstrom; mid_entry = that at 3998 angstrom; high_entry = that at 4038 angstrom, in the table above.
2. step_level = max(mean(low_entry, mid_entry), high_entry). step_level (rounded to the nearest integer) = 47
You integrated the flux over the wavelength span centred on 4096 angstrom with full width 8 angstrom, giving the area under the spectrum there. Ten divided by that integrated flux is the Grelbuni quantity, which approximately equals 0.030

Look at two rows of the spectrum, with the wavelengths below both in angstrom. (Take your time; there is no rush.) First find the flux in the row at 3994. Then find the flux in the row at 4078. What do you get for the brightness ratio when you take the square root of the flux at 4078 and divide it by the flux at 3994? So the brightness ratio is 0.13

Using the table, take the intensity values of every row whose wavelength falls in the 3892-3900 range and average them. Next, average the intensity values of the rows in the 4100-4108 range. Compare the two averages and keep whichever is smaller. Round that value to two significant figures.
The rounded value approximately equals 39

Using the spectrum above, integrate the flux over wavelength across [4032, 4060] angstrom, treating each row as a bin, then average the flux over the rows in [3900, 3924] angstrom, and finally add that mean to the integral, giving 1331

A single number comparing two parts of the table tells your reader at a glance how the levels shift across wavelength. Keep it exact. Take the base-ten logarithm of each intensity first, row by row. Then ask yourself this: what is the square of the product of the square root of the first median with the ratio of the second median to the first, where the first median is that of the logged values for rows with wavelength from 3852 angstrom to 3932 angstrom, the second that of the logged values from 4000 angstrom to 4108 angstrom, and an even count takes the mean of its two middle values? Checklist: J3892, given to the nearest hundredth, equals 1.69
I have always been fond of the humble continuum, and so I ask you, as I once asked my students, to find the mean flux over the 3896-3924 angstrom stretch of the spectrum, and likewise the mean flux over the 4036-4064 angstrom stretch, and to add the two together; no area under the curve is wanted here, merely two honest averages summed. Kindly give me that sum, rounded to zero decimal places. 90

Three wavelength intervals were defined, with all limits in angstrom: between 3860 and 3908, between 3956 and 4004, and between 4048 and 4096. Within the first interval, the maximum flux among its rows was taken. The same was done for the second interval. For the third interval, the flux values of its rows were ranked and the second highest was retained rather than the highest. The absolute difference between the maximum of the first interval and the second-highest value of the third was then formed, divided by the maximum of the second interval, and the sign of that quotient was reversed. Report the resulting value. -0.027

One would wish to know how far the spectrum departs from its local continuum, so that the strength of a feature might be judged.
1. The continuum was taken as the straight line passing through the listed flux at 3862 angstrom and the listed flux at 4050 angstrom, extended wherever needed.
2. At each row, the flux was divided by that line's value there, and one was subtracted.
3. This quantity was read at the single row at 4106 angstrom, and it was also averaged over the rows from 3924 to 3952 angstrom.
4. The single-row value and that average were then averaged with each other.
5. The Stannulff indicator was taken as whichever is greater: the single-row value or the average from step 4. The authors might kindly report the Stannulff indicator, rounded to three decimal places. -0.023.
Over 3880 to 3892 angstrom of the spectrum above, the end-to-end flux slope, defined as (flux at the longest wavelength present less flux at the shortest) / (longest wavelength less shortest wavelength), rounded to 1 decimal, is -2.2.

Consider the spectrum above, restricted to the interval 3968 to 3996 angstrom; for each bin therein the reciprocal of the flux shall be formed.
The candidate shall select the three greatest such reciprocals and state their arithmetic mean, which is 0.038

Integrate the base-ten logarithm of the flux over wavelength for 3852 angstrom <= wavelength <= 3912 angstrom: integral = 97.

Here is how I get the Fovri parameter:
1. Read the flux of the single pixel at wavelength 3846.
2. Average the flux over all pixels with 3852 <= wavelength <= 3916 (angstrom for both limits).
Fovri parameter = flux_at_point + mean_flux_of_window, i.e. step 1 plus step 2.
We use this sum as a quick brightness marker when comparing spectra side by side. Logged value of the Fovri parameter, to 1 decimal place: 91.2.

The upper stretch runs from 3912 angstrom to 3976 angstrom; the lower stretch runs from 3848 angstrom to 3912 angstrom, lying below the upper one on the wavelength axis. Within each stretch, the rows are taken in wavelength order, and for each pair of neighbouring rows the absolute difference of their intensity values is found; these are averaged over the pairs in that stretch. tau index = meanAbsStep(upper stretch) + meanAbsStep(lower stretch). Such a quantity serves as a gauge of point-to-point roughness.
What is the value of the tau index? 13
